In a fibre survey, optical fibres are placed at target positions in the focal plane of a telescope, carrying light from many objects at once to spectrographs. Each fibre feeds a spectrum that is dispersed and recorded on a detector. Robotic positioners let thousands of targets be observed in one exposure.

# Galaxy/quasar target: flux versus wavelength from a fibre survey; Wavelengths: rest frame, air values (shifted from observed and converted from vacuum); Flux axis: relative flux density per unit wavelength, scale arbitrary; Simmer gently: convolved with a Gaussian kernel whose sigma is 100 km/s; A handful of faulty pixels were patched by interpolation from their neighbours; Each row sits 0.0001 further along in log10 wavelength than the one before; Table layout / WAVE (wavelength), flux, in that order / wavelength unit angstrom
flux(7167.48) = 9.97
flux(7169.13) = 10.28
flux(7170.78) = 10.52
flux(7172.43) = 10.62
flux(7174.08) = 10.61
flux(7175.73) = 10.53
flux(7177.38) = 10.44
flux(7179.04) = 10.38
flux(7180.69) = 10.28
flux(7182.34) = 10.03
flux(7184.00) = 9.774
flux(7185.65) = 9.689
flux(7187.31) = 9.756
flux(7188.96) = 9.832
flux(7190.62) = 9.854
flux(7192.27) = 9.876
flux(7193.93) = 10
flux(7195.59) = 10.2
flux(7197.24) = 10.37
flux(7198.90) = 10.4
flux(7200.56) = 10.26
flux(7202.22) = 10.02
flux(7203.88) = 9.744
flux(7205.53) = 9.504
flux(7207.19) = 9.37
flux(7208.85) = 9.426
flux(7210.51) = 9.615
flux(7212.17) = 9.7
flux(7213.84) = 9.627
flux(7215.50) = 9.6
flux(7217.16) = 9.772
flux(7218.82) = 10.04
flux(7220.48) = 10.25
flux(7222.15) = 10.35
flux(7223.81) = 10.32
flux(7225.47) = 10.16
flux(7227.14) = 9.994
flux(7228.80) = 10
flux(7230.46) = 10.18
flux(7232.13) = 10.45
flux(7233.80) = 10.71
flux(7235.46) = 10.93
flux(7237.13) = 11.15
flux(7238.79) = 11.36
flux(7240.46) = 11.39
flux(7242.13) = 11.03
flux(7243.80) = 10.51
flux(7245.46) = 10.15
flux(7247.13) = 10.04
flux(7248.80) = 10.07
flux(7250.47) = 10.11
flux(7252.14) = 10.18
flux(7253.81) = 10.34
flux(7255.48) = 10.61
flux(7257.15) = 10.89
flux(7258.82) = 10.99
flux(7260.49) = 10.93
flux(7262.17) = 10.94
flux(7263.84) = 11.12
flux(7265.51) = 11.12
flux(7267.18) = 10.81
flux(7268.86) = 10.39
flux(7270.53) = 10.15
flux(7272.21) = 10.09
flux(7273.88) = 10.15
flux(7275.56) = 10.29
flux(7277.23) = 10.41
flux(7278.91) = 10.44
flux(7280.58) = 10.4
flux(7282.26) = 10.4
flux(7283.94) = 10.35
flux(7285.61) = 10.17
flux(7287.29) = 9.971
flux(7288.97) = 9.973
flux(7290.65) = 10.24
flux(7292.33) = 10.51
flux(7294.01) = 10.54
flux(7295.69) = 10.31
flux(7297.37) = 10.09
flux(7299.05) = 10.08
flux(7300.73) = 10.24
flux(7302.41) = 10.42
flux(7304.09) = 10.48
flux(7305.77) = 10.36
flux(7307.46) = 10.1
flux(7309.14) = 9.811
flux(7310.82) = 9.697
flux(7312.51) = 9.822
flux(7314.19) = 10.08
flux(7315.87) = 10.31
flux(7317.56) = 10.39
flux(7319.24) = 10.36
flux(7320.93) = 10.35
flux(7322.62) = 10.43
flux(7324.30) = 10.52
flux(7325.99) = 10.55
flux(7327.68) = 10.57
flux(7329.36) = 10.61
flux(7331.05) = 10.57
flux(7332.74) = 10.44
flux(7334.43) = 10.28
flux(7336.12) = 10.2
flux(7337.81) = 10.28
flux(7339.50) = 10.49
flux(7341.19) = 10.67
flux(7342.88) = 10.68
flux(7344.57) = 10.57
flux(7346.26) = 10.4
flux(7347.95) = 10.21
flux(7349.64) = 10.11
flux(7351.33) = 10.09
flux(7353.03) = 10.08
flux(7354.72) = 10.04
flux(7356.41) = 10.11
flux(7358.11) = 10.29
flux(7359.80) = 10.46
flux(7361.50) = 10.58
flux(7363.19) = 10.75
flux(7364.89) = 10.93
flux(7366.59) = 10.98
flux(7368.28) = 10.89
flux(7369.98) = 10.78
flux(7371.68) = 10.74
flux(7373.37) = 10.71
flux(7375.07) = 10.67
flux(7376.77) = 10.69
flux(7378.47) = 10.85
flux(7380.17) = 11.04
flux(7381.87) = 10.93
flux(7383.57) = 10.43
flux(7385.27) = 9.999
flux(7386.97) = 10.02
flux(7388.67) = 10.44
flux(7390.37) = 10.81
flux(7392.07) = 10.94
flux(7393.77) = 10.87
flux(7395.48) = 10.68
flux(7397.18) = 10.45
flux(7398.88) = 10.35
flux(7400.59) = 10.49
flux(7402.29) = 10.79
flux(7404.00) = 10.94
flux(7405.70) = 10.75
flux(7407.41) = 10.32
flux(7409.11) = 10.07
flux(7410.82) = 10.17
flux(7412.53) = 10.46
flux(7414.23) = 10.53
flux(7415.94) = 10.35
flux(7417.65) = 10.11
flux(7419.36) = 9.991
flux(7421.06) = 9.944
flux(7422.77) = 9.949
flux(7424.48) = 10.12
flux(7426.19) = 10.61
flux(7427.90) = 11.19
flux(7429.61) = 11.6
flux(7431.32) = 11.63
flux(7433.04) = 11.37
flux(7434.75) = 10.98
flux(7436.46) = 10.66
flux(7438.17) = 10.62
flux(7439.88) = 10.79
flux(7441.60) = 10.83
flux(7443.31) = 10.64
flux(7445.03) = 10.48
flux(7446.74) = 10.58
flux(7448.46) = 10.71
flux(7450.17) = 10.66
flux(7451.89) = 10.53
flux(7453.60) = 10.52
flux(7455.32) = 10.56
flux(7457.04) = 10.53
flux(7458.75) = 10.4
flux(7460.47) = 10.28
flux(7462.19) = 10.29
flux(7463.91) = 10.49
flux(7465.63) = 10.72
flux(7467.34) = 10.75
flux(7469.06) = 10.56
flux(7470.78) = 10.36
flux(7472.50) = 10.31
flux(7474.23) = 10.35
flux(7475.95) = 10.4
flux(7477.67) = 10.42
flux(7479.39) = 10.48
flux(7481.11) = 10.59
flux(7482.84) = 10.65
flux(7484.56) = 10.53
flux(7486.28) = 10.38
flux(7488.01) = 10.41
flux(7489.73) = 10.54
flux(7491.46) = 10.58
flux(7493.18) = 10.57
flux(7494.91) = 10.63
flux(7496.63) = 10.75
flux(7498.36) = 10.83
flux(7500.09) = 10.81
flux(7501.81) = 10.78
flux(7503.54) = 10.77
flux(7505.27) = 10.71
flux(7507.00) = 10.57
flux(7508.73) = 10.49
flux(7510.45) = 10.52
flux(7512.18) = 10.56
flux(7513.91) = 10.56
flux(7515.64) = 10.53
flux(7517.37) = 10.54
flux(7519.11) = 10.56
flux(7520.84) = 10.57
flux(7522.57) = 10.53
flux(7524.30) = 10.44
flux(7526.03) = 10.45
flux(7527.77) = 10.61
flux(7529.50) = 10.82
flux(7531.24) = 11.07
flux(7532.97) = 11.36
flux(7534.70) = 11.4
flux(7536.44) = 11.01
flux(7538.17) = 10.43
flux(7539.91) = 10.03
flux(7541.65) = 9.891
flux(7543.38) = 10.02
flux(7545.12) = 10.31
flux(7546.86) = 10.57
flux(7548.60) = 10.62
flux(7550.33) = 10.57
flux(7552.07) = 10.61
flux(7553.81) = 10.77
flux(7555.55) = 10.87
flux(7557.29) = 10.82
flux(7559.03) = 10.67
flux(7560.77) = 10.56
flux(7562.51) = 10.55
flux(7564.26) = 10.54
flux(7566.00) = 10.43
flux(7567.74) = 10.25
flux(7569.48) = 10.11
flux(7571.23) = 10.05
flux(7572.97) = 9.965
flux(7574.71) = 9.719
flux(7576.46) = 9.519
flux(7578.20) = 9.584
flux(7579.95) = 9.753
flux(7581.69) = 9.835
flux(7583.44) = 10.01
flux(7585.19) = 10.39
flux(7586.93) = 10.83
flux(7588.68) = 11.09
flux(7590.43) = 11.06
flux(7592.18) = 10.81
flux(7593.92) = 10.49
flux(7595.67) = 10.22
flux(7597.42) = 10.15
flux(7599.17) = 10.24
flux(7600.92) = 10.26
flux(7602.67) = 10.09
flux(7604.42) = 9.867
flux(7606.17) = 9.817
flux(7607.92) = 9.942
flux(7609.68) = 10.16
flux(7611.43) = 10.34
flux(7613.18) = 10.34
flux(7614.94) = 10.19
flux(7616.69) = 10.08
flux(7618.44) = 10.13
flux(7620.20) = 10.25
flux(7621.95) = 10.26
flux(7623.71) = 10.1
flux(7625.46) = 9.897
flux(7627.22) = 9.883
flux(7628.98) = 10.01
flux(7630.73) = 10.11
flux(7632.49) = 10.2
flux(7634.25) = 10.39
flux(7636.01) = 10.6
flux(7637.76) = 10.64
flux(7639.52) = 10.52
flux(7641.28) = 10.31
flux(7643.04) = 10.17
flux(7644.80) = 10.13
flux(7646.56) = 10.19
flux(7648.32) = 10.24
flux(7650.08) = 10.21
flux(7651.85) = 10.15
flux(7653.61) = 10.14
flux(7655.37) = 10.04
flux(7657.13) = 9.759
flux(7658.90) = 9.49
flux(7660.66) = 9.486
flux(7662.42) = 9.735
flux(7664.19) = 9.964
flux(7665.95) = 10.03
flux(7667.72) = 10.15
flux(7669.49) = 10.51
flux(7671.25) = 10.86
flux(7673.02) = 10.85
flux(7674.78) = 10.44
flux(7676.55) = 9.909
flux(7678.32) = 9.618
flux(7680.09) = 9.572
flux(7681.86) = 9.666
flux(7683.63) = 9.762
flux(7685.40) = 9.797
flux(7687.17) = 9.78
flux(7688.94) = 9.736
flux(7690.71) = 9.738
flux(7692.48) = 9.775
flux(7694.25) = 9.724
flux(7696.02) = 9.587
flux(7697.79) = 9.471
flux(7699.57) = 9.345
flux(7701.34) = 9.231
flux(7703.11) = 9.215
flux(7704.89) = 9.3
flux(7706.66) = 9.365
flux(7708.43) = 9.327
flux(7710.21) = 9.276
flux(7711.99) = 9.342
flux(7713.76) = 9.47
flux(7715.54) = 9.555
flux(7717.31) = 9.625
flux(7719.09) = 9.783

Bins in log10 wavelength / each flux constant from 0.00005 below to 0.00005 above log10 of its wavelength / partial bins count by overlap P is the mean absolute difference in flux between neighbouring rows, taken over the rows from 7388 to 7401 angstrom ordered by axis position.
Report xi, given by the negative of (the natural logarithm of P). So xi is 1.74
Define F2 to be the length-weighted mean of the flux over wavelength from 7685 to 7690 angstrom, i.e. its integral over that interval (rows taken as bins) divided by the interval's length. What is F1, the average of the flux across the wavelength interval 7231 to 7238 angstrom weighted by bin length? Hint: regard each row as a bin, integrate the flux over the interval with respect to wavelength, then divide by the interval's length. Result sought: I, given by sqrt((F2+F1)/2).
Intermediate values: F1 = 10.8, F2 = 9.77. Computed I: 3.21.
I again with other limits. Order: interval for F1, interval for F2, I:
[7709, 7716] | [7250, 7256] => 3.14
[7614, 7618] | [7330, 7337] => 3.20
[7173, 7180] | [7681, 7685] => 3.18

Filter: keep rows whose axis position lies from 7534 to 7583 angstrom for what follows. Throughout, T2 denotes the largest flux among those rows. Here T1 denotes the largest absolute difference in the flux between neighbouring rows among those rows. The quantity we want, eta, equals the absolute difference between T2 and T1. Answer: 10.8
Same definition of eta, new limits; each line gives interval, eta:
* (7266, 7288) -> 10.4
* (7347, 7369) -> 10.8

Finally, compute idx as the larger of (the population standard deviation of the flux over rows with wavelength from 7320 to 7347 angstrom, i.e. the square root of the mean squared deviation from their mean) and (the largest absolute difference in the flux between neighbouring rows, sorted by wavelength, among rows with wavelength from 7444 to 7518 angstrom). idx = 0.23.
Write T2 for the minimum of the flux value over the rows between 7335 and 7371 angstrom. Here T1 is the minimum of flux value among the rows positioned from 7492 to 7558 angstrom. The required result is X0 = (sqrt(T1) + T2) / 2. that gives 6.59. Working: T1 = 9.891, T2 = 10.04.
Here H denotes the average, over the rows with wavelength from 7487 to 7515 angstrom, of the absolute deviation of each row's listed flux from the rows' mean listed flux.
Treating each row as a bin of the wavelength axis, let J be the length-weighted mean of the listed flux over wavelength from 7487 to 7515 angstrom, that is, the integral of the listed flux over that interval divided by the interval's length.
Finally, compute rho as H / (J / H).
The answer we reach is 0.001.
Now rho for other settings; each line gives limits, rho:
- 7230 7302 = 0.011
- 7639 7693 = 0.009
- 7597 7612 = 0.002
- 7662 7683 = 0.014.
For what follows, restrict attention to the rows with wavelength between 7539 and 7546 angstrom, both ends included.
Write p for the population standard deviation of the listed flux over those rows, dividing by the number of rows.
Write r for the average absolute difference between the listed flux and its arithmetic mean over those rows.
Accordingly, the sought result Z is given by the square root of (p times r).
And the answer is 0.14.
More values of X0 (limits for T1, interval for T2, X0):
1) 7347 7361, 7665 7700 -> 6.26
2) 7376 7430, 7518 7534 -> 6.80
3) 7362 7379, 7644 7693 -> 6.38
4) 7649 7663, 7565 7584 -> 6.30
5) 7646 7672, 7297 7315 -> 6.39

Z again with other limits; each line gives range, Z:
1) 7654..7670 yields 0.28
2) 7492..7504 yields 0.08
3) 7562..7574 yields 0.21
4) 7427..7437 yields 0.32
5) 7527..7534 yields 0.26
